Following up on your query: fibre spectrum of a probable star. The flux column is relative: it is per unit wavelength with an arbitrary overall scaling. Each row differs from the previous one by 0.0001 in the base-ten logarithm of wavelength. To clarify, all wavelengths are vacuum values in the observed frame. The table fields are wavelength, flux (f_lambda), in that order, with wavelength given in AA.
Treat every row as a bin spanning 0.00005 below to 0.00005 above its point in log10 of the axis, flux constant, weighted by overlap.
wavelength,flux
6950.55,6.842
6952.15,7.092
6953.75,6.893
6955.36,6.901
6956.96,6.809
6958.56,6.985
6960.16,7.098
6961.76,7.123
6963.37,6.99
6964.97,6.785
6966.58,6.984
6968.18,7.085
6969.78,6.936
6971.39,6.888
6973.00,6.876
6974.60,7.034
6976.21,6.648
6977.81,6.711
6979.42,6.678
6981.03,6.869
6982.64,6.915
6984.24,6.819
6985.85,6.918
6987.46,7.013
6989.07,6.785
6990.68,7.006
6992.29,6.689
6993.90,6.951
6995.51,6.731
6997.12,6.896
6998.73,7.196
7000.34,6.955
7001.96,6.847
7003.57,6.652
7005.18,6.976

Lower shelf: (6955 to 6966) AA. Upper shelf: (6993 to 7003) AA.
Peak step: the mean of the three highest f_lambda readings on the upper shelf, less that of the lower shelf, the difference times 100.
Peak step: -3.6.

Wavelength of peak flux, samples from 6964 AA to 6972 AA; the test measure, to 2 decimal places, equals 6968.18 AA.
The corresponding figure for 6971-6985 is 6974.60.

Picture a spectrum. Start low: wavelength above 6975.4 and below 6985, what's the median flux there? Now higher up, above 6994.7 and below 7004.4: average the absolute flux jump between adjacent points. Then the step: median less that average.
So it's 6.56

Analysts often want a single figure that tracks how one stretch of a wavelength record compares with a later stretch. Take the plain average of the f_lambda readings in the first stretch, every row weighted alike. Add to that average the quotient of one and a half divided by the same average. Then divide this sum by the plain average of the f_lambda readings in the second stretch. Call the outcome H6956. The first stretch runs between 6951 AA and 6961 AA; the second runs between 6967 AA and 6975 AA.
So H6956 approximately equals 1.03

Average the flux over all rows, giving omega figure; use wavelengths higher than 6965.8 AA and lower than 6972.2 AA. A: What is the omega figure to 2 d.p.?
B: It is 6.97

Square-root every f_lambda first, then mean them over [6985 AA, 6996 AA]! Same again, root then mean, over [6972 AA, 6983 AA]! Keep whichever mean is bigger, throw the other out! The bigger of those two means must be 2.62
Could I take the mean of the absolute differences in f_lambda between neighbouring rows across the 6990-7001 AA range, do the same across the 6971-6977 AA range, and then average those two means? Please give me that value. 0.22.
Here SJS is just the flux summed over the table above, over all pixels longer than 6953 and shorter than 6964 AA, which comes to 48.8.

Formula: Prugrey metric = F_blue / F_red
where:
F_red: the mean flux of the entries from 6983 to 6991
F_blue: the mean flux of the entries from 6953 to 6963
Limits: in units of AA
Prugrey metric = 1.009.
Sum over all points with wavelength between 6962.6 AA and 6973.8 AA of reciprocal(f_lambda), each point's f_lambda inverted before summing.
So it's 1.0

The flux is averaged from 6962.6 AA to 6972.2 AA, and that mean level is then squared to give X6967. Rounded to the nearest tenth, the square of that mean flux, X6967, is 48.2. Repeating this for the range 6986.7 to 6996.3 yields 47.1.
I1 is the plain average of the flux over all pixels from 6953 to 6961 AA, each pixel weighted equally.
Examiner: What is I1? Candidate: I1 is 6.94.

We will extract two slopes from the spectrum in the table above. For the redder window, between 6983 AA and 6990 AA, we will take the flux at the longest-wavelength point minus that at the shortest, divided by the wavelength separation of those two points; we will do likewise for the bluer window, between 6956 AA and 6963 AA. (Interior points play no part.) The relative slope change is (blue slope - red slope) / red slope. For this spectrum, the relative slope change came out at -10.3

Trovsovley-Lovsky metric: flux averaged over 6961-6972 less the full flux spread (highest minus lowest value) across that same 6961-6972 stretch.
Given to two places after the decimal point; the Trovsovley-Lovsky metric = 6.63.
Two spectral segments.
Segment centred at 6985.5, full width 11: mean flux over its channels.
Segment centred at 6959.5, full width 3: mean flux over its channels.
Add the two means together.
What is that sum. 13.95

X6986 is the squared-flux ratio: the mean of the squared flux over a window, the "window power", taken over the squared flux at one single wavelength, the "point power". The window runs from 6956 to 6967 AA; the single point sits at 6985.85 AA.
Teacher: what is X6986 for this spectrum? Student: 1.01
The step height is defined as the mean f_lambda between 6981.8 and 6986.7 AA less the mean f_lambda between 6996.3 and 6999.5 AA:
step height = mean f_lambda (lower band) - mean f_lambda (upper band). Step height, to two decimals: -0.16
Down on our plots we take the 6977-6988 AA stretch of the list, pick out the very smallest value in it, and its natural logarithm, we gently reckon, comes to 1.90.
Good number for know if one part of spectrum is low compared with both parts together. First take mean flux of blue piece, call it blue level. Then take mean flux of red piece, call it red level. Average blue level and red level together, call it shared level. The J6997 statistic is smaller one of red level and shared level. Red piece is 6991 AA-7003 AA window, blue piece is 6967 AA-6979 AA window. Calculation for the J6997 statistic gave 6.89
